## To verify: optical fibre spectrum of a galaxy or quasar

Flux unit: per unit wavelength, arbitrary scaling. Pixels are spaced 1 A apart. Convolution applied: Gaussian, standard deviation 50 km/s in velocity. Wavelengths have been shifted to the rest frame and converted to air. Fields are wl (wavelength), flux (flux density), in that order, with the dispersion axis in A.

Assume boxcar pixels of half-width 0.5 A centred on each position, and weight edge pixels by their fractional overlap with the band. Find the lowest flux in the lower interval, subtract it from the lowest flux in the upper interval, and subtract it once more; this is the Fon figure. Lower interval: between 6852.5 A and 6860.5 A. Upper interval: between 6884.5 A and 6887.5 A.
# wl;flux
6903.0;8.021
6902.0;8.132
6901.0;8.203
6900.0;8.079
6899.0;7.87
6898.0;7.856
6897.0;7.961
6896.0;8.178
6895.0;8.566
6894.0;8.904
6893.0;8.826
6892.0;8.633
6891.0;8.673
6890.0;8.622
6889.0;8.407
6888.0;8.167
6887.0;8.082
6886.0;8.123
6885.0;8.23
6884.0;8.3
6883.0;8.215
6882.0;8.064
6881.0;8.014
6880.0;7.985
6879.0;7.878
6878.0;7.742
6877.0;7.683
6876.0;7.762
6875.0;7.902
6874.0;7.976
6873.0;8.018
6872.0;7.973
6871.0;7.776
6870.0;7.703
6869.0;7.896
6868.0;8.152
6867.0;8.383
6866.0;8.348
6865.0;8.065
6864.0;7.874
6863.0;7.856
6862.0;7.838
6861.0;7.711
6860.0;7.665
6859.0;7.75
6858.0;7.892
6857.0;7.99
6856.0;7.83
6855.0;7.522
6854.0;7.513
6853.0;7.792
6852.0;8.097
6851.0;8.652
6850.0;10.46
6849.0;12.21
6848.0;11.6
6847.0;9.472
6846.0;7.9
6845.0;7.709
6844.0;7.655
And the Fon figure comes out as -6.9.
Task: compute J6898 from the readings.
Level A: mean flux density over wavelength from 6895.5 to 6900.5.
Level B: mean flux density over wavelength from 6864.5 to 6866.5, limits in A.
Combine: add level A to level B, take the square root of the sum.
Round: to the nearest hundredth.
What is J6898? 4.02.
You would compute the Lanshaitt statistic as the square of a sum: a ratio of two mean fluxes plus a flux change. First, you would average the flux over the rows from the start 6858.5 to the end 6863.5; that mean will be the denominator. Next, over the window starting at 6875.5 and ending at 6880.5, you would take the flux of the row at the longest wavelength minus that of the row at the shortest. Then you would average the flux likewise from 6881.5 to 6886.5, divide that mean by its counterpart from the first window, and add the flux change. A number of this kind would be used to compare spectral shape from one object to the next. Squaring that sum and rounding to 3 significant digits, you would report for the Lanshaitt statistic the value 1.63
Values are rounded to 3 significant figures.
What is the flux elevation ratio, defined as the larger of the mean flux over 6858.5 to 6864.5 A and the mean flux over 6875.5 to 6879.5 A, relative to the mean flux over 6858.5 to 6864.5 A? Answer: 1.00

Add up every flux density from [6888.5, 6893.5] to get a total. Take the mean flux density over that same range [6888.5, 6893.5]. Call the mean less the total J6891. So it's -35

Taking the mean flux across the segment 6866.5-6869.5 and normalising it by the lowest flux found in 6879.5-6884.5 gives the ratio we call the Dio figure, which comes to 1.02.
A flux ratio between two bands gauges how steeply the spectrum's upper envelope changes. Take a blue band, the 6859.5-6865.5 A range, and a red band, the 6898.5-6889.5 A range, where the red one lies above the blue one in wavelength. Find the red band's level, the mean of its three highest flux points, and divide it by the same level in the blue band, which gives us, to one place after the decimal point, 1.1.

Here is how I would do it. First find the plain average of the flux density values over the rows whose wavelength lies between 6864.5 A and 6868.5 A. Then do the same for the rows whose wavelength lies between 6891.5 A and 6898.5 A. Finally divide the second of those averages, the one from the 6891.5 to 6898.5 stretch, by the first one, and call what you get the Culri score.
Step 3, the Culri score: 1.02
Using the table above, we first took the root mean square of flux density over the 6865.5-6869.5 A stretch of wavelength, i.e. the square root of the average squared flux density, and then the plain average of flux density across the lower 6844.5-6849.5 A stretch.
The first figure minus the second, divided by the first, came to -0.19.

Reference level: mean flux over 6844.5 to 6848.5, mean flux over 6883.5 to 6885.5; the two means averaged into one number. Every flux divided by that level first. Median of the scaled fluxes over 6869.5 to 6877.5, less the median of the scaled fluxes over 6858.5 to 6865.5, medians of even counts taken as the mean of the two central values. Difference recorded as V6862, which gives 0.000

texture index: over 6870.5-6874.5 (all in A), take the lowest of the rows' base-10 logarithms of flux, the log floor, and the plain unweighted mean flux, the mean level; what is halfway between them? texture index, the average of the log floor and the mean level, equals 4.41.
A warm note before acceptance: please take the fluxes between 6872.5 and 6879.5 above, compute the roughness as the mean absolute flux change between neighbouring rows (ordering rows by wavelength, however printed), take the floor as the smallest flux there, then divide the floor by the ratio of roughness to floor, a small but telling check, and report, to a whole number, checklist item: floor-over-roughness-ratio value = 668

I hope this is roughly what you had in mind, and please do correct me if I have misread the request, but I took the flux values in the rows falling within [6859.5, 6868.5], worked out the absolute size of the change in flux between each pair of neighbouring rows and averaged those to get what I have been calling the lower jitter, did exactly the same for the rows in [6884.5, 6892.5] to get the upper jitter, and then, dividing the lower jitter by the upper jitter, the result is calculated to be 1.1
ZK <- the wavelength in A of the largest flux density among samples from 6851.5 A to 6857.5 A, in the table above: 6852.0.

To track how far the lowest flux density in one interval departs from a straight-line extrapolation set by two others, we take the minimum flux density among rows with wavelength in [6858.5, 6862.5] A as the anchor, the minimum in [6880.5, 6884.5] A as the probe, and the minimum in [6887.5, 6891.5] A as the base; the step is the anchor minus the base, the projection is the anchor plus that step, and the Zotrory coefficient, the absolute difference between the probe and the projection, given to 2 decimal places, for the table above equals 0.85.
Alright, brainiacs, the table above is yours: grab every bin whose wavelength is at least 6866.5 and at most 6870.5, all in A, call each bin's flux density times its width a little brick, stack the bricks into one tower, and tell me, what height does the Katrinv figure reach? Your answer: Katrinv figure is 32.1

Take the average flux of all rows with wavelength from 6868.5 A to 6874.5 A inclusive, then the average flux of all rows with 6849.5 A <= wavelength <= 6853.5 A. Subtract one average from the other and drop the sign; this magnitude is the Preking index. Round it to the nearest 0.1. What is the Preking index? 0.9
